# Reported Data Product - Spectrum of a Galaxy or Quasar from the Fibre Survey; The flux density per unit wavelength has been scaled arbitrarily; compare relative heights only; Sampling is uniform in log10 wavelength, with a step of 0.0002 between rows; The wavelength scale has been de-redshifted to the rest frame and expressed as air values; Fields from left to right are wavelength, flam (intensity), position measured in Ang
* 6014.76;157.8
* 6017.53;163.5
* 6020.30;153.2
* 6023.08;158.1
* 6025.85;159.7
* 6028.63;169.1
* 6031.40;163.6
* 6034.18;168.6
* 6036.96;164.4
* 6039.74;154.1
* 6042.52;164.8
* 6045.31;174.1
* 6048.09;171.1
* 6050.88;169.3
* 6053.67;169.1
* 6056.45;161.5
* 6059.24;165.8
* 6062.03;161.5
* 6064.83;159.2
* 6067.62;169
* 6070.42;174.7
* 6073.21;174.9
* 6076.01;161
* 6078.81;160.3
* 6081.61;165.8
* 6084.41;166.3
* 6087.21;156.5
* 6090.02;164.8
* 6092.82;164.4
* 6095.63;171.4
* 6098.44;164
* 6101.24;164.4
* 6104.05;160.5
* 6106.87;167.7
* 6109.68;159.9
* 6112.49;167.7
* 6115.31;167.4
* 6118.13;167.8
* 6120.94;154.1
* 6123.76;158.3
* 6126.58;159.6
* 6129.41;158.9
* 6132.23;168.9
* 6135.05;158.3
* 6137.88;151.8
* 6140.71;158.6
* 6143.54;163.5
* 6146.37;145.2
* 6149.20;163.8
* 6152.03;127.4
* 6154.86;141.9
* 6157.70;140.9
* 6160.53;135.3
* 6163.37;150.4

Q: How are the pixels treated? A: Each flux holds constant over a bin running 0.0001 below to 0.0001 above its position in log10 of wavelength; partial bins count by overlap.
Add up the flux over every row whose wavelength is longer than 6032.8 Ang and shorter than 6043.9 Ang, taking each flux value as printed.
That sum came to 652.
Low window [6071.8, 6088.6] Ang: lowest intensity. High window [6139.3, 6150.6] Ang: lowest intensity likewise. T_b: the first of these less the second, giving 11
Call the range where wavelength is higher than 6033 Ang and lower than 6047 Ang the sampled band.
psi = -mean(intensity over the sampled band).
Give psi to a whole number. -165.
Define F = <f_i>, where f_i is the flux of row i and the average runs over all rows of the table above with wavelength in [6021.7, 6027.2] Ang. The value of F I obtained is 159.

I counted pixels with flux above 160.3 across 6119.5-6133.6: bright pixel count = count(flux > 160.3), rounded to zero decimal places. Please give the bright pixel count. 1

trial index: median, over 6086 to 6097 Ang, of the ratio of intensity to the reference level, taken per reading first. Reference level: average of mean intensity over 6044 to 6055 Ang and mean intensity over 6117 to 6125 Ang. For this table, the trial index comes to 0.995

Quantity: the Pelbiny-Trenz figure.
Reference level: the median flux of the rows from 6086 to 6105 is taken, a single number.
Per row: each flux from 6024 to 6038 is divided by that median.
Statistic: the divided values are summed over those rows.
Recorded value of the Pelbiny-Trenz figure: 5.02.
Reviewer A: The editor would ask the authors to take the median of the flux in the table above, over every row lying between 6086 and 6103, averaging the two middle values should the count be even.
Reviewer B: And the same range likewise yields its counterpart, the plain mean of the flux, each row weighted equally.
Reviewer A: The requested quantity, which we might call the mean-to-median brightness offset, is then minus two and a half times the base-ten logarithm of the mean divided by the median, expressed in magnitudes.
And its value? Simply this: 0.001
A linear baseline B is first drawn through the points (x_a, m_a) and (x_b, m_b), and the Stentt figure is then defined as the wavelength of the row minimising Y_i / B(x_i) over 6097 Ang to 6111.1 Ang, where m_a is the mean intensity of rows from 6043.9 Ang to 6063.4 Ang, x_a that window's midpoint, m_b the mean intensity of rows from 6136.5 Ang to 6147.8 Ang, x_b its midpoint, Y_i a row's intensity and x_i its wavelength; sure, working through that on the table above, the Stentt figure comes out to 6104.05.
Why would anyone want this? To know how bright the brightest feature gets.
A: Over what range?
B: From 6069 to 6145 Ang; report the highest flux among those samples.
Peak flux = 174.9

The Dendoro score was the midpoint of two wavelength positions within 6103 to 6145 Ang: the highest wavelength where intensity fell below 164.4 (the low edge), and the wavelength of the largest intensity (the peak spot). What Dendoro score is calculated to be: 6137.9 Ang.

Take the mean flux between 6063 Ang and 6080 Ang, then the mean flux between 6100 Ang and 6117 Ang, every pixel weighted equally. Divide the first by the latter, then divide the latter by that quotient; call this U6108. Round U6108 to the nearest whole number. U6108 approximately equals 163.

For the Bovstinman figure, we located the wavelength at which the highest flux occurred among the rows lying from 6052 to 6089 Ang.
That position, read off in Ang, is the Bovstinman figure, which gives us 6073.21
